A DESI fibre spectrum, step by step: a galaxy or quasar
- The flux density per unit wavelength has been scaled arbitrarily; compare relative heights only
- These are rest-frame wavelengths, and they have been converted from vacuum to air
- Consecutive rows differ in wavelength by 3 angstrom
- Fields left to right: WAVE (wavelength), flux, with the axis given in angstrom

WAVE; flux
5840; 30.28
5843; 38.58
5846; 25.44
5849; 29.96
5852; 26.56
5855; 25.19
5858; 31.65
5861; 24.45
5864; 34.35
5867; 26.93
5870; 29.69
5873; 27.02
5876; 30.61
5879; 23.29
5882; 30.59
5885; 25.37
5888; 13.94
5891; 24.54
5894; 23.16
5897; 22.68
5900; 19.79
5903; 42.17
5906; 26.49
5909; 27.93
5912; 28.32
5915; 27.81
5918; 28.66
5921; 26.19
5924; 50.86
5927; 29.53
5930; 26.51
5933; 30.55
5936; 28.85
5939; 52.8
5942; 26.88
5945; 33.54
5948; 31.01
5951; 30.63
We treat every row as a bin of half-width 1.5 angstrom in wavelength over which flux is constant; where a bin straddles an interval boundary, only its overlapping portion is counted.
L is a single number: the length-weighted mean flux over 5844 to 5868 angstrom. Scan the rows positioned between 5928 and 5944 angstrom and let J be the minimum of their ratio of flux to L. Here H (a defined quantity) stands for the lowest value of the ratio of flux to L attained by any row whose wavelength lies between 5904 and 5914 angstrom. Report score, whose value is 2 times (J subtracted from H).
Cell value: 0.0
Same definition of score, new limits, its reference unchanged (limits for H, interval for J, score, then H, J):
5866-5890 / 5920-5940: -0.9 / 0.492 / 0.93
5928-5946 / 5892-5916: 0.5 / 0.936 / 0.70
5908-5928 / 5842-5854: 0.1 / 0.925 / 0.90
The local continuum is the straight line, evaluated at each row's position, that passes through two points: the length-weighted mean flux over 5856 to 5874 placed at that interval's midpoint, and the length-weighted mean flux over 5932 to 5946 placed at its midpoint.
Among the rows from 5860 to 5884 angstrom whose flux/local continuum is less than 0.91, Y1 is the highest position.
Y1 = 5879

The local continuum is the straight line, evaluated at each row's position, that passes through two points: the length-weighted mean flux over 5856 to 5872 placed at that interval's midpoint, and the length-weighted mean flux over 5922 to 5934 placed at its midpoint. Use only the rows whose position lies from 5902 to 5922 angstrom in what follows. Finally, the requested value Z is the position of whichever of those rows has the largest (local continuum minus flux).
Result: 5921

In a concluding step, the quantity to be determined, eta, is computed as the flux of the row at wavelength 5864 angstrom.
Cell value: 34.35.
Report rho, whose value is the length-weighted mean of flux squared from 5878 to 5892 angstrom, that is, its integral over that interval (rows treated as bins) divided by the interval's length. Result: 584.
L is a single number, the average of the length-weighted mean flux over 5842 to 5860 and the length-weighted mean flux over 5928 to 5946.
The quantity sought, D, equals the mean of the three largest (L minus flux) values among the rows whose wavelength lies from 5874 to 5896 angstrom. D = 11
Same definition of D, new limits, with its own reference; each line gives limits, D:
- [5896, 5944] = 8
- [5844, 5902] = 12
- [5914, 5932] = 4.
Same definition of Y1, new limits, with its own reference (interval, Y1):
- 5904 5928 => 5927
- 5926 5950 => 5948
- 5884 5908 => 5906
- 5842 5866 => 5861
